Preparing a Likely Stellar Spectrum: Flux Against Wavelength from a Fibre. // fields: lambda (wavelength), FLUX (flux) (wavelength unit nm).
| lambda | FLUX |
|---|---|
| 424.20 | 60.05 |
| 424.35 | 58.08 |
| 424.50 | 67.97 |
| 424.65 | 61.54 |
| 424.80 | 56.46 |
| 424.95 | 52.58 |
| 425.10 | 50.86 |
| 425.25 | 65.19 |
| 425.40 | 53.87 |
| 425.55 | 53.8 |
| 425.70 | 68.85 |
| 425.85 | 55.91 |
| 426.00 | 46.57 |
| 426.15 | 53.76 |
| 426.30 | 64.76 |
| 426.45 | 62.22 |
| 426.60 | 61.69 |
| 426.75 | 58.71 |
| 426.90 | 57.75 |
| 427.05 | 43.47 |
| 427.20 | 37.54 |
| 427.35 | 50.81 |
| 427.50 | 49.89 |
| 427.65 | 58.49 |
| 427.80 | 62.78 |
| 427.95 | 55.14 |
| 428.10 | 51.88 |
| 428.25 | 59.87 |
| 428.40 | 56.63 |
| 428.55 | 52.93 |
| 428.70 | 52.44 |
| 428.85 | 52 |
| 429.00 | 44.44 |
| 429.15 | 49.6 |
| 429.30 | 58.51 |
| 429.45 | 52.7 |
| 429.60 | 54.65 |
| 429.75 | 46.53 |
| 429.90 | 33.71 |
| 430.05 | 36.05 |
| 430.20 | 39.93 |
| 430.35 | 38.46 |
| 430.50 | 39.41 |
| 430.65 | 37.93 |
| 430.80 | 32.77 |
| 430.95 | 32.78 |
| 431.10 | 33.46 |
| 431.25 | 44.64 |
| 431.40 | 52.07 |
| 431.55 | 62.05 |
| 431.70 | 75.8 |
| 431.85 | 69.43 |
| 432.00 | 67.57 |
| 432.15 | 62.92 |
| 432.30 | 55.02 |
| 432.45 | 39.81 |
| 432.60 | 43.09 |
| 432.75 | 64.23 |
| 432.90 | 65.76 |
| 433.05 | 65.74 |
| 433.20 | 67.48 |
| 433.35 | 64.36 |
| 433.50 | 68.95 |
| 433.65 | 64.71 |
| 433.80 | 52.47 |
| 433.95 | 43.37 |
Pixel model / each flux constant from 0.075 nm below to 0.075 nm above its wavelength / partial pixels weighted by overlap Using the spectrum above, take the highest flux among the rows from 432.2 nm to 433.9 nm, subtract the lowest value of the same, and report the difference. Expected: 29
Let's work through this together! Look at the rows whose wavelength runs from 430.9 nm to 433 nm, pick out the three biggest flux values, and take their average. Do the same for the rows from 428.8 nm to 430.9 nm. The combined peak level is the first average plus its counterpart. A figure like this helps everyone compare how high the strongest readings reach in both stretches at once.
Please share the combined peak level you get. 126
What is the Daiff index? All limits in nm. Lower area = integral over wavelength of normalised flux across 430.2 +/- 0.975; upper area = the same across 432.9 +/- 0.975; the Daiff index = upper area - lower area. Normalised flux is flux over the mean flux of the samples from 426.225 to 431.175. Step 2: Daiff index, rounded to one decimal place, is 0.7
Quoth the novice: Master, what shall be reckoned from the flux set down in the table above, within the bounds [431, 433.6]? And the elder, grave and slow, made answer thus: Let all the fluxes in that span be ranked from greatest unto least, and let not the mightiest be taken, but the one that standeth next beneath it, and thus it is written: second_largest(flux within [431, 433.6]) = 69.43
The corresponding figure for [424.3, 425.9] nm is 67.97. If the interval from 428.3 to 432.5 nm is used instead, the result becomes 69.43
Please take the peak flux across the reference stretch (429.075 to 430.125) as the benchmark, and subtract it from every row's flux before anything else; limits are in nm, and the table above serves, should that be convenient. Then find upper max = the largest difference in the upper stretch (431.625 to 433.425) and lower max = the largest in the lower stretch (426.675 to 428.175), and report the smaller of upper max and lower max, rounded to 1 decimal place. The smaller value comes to 4.3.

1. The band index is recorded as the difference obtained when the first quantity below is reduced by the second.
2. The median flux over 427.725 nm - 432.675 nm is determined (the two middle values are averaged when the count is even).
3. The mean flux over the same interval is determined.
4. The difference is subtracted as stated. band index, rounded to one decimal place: 2.1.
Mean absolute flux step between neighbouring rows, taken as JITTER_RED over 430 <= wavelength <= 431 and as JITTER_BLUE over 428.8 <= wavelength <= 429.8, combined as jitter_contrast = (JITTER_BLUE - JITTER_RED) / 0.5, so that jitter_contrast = 8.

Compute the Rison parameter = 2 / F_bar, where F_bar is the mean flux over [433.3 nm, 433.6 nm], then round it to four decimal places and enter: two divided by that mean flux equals 0.0300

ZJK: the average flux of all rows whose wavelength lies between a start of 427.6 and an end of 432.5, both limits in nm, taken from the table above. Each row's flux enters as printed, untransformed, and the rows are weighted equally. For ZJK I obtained 50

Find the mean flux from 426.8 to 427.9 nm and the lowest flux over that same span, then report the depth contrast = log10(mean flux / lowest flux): 0.14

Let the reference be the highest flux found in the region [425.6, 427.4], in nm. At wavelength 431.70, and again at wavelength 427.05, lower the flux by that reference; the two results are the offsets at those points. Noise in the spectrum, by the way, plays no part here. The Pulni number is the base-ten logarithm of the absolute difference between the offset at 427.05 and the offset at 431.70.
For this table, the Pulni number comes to 1.51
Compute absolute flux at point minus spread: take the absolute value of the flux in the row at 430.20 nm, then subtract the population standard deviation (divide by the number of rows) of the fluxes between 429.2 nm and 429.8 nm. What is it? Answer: 36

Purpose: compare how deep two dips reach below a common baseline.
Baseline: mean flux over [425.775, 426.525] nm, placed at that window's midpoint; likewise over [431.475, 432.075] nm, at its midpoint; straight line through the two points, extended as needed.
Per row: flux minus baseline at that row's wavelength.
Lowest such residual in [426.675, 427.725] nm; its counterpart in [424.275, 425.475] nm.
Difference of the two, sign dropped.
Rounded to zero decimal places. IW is 18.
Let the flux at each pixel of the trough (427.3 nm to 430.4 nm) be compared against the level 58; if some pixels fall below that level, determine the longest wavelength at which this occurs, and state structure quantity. 430.35 nm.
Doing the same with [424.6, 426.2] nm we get 426.15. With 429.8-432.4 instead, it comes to 432.30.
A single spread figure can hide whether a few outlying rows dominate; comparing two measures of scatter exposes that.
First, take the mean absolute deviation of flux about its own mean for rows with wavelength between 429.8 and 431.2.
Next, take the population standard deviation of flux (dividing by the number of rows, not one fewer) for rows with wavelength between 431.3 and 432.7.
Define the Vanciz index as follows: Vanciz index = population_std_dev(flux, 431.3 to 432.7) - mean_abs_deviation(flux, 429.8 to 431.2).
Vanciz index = 9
